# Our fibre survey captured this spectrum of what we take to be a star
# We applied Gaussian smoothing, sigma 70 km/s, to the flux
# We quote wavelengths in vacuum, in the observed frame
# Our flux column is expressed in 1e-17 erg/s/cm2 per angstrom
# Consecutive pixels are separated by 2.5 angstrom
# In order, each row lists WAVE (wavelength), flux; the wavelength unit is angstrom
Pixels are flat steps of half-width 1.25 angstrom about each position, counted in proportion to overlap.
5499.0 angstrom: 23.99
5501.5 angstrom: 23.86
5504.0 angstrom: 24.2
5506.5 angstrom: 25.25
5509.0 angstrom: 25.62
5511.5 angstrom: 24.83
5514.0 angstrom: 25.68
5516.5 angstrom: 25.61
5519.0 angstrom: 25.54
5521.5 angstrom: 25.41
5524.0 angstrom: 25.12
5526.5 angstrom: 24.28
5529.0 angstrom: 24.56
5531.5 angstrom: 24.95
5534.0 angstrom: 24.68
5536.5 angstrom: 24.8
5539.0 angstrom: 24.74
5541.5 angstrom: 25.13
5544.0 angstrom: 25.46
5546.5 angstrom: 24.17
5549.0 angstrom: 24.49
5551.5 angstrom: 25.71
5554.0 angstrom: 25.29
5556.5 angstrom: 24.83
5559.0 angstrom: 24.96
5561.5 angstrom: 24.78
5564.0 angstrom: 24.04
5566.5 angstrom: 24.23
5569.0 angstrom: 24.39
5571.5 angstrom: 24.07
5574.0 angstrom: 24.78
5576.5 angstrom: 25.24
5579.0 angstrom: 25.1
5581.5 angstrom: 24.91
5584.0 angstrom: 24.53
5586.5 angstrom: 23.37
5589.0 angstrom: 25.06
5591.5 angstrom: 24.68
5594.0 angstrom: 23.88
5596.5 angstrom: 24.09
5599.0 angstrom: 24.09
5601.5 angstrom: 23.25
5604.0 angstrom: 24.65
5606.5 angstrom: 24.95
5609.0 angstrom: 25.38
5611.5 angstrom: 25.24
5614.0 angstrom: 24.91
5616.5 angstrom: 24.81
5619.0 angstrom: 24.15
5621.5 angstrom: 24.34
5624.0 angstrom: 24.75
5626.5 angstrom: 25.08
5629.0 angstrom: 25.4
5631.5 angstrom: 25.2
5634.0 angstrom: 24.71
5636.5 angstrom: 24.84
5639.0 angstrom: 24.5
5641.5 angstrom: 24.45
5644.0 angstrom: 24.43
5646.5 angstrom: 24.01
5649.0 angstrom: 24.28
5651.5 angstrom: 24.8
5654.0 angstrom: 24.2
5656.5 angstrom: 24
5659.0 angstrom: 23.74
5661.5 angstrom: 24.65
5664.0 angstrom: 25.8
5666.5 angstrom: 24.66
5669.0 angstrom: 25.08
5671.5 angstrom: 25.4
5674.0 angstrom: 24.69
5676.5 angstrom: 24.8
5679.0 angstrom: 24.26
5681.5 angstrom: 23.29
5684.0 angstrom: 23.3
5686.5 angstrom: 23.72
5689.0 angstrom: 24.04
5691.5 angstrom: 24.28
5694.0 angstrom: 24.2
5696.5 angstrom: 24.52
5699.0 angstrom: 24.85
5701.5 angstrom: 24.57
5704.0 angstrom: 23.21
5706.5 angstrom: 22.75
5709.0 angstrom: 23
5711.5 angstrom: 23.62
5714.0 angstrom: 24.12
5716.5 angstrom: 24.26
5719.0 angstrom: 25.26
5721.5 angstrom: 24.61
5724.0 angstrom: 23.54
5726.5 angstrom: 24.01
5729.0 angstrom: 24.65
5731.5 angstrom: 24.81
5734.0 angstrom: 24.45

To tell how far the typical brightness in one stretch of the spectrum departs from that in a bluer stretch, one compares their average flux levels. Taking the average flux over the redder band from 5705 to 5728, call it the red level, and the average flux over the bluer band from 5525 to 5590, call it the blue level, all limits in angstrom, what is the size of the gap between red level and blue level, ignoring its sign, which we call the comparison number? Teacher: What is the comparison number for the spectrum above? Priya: 0.81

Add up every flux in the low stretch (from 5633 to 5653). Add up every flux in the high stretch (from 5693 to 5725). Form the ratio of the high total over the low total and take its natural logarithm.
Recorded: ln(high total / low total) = 0.47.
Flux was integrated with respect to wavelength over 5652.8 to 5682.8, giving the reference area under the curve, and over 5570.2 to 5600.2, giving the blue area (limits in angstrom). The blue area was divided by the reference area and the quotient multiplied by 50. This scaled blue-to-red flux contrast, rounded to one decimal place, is 49.9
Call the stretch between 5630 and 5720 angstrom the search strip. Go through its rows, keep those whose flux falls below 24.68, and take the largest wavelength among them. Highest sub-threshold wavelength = 5716.5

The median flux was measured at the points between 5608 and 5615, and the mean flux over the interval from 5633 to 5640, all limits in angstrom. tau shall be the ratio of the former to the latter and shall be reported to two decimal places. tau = 1.02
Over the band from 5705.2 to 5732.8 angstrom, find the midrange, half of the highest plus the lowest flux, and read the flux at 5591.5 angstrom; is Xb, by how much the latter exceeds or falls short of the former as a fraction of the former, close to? 0.03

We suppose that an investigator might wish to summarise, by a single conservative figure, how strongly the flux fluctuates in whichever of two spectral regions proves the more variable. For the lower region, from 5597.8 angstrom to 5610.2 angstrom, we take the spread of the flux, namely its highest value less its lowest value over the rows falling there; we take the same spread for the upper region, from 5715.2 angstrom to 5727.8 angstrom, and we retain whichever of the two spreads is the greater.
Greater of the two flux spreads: 2.1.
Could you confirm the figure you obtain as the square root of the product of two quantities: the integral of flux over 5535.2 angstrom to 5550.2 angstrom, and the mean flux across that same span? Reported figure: 96.0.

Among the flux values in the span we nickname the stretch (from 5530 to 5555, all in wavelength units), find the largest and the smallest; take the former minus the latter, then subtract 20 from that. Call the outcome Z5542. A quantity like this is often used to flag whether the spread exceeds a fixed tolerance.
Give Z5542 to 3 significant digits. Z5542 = -18.5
